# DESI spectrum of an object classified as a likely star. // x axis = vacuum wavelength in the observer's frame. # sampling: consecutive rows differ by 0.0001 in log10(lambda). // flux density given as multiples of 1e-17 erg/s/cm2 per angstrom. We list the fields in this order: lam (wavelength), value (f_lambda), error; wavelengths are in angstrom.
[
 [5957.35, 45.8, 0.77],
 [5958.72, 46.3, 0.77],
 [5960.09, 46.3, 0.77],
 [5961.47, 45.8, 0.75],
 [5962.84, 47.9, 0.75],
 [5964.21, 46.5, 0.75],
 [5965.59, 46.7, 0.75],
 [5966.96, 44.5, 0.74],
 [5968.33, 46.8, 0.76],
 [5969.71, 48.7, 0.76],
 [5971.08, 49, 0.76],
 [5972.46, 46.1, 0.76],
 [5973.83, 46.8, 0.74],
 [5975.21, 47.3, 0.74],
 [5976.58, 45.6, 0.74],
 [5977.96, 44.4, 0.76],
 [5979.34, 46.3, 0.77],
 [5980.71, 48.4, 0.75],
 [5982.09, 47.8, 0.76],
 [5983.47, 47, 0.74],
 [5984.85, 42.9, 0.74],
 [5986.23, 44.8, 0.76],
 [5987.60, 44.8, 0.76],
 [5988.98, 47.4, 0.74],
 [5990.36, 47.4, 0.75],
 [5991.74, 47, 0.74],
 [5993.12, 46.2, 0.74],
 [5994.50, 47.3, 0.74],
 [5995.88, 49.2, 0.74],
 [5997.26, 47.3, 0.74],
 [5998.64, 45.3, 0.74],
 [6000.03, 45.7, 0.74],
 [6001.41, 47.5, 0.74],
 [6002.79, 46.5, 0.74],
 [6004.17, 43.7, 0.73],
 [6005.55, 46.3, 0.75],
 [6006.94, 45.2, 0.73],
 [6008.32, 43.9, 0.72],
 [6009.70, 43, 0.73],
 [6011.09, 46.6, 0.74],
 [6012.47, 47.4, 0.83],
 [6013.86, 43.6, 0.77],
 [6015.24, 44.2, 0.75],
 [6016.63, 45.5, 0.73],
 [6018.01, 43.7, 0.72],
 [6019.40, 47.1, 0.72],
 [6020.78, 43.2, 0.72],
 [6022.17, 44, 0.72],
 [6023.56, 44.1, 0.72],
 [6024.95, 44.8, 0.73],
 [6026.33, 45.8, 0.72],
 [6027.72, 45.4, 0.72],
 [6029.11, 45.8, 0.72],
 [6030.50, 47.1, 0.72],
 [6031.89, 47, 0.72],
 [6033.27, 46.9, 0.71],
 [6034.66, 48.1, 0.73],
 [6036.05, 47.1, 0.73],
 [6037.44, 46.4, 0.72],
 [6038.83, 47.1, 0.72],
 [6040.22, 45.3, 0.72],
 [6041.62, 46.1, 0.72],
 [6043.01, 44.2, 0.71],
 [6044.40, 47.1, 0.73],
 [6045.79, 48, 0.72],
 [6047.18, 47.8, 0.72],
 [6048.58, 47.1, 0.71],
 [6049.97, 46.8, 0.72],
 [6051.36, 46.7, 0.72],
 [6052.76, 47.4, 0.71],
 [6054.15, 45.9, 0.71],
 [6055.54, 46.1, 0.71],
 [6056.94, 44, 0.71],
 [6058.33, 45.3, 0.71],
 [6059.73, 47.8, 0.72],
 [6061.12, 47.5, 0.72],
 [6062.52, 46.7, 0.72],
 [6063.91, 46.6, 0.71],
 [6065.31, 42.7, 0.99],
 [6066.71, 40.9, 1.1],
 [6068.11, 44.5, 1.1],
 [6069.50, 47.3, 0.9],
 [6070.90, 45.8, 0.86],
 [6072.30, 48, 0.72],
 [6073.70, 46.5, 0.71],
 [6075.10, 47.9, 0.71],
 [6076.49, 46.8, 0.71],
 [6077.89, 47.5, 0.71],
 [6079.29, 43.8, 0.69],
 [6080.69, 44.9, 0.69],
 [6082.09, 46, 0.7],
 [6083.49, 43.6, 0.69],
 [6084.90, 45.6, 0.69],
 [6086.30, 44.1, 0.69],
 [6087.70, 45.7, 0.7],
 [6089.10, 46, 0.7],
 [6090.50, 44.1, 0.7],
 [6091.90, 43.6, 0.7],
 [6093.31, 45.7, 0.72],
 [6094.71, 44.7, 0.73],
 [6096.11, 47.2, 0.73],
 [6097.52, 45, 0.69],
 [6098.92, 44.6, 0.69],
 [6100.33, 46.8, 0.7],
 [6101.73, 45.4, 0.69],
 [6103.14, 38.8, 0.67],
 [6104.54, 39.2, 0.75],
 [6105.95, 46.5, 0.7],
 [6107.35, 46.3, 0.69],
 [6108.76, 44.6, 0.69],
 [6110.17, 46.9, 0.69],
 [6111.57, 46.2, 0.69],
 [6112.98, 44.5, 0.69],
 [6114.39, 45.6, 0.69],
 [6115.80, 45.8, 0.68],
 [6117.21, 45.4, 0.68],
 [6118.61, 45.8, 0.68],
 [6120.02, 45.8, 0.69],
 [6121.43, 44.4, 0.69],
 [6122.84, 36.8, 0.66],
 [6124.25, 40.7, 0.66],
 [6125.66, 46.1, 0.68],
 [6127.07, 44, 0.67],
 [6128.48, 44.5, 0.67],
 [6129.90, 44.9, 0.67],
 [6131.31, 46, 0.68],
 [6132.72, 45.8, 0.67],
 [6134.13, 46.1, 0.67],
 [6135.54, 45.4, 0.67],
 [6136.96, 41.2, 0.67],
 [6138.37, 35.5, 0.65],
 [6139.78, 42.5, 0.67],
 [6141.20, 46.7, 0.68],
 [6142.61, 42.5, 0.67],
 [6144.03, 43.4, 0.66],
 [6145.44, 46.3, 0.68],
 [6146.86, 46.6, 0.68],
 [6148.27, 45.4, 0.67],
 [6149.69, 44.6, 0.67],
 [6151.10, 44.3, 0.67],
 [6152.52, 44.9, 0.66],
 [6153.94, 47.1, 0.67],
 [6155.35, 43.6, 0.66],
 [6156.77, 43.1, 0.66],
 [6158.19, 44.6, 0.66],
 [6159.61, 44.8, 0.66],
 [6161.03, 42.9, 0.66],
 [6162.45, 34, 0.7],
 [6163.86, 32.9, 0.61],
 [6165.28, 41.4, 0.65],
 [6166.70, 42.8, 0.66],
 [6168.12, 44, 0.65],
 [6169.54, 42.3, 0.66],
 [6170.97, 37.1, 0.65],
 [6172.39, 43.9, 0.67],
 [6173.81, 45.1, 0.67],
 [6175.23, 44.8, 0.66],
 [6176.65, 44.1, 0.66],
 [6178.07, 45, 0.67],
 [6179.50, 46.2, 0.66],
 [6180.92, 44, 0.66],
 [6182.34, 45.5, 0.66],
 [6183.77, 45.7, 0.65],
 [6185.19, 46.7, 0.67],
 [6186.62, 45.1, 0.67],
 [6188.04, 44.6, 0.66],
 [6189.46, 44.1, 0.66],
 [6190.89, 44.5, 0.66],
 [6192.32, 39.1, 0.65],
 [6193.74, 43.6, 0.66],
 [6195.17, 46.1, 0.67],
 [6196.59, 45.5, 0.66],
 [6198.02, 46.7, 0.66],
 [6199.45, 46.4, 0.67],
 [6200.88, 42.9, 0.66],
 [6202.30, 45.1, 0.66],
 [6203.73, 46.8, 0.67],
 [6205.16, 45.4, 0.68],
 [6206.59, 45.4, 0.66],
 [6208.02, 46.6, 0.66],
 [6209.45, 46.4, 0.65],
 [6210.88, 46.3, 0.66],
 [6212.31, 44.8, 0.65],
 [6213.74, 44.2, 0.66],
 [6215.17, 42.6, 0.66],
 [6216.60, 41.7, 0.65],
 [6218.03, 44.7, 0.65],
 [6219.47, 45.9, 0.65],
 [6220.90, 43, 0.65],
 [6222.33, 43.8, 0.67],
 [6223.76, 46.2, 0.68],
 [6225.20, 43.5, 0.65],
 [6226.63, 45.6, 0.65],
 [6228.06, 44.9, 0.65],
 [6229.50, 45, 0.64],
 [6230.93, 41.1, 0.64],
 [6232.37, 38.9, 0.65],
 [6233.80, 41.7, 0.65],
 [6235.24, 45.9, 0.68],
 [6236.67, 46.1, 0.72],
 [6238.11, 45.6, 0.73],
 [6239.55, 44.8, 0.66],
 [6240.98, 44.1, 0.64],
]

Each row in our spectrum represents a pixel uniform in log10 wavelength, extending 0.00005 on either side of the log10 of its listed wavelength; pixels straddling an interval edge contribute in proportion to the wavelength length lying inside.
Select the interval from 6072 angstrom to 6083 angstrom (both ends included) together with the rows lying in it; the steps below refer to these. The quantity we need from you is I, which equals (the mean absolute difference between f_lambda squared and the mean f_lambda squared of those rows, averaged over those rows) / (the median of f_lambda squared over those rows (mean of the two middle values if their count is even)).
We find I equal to 0.05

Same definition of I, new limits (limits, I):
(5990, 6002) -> 0.04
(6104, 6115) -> 0.07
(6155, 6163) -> 0.11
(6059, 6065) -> 0.02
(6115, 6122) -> 0.02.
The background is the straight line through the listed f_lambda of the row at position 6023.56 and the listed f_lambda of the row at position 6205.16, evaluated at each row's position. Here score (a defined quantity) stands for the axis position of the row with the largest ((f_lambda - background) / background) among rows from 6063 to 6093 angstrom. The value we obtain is 6072.30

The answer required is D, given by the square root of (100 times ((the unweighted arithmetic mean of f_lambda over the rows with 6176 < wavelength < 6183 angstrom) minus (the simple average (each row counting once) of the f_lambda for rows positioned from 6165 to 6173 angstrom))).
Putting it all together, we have 17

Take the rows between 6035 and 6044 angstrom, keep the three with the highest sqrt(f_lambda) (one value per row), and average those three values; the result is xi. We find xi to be 6.85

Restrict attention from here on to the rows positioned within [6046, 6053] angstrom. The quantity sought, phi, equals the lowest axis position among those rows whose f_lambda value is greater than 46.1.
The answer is 6047.18 angstrom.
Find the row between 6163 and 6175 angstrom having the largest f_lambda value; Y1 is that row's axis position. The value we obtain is 6173.81 angstrom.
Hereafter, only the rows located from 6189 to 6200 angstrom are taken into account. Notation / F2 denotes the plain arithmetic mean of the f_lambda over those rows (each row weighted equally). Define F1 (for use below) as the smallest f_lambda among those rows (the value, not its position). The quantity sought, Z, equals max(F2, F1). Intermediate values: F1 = 39.1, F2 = 44.5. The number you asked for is 44.5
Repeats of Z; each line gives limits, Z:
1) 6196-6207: 45.5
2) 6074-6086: 45.8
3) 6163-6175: 41.2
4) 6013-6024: 44.4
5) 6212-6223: 43.8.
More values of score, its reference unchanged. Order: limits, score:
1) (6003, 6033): 6012.47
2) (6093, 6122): 6096.11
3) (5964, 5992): 5971.08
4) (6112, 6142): 6141.20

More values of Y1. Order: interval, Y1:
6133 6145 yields 6141.20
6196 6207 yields 6203.73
